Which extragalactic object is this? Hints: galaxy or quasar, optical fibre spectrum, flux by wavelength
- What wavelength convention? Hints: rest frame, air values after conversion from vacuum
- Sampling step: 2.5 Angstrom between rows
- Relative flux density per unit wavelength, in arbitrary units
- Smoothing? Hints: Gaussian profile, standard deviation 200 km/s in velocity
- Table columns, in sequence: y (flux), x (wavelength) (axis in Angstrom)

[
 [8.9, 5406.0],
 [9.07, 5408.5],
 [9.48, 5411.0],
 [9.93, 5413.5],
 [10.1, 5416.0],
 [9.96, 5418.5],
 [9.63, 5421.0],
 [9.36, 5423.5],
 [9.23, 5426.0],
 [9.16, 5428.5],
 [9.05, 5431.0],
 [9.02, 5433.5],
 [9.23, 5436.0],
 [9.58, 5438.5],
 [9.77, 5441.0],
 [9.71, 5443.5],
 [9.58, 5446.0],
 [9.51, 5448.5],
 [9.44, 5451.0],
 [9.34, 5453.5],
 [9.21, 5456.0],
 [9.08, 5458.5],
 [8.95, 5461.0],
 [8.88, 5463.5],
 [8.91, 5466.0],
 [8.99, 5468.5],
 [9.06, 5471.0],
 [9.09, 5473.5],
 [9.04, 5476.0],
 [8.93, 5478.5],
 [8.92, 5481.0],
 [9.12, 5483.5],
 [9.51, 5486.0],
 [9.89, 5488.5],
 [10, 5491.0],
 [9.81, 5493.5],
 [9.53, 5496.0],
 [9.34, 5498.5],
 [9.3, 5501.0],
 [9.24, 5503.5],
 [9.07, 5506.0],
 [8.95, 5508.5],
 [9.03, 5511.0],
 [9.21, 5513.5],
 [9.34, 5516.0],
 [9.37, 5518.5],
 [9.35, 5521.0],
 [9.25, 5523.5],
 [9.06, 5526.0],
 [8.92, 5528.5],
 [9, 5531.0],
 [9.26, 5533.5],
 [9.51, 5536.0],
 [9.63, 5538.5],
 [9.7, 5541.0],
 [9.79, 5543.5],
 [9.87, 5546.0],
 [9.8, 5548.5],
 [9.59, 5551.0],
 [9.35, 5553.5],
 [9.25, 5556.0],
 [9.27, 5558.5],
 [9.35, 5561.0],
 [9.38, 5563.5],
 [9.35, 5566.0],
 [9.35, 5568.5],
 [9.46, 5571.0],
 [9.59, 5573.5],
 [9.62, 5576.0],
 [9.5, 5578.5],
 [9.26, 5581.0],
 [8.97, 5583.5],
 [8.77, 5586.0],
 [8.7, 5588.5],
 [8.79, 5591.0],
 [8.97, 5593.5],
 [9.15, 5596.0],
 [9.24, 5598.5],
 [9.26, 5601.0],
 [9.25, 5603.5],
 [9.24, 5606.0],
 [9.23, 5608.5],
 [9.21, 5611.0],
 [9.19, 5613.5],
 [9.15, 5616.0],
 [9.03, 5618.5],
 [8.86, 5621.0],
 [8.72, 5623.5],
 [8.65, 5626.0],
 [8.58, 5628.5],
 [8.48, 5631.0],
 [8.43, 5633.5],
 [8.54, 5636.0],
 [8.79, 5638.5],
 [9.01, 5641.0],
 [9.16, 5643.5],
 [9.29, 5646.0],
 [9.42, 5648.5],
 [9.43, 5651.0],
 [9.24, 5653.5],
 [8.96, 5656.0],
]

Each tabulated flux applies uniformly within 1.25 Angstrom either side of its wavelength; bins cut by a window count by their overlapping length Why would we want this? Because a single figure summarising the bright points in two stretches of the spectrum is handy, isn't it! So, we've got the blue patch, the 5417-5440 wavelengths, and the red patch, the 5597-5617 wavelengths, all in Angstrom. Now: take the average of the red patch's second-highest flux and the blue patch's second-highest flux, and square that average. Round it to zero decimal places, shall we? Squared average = 89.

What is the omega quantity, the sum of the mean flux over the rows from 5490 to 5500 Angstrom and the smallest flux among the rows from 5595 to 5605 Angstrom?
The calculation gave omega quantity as 18.8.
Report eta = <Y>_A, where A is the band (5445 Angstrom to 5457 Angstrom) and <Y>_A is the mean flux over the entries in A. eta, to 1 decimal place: 9.4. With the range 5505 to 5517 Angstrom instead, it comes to 9.1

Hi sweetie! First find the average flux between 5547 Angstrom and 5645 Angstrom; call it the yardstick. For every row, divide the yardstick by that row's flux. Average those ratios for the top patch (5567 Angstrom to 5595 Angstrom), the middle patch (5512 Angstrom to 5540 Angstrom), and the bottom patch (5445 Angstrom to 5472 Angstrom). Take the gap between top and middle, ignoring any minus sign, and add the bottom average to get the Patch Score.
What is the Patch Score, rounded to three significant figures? 1.00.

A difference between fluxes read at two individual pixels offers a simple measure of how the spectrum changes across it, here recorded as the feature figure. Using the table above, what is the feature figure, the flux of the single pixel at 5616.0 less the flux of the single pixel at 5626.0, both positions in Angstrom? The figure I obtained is 0.5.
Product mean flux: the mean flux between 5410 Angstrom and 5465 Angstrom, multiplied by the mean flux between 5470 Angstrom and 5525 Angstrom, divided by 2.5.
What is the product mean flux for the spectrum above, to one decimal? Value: 35.0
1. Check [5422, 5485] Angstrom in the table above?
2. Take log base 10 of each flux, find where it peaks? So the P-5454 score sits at 5441.0 Angstrom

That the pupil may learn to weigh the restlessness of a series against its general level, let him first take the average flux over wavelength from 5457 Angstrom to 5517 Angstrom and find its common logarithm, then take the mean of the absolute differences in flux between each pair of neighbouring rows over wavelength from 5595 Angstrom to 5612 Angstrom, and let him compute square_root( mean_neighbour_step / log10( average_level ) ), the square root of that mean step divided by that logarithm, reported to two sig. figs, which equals 0.17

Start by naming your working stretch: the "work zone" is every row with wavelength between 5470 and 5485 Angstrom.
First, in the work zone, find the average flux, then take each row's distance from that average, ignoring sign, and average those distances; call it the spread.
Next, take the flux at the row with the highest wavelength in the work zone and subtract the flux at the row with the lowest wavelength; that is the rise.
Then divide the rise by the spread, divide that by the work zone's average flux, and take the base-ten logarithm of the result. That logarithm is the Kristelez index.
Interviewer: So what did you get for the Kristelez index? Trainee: -1.01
